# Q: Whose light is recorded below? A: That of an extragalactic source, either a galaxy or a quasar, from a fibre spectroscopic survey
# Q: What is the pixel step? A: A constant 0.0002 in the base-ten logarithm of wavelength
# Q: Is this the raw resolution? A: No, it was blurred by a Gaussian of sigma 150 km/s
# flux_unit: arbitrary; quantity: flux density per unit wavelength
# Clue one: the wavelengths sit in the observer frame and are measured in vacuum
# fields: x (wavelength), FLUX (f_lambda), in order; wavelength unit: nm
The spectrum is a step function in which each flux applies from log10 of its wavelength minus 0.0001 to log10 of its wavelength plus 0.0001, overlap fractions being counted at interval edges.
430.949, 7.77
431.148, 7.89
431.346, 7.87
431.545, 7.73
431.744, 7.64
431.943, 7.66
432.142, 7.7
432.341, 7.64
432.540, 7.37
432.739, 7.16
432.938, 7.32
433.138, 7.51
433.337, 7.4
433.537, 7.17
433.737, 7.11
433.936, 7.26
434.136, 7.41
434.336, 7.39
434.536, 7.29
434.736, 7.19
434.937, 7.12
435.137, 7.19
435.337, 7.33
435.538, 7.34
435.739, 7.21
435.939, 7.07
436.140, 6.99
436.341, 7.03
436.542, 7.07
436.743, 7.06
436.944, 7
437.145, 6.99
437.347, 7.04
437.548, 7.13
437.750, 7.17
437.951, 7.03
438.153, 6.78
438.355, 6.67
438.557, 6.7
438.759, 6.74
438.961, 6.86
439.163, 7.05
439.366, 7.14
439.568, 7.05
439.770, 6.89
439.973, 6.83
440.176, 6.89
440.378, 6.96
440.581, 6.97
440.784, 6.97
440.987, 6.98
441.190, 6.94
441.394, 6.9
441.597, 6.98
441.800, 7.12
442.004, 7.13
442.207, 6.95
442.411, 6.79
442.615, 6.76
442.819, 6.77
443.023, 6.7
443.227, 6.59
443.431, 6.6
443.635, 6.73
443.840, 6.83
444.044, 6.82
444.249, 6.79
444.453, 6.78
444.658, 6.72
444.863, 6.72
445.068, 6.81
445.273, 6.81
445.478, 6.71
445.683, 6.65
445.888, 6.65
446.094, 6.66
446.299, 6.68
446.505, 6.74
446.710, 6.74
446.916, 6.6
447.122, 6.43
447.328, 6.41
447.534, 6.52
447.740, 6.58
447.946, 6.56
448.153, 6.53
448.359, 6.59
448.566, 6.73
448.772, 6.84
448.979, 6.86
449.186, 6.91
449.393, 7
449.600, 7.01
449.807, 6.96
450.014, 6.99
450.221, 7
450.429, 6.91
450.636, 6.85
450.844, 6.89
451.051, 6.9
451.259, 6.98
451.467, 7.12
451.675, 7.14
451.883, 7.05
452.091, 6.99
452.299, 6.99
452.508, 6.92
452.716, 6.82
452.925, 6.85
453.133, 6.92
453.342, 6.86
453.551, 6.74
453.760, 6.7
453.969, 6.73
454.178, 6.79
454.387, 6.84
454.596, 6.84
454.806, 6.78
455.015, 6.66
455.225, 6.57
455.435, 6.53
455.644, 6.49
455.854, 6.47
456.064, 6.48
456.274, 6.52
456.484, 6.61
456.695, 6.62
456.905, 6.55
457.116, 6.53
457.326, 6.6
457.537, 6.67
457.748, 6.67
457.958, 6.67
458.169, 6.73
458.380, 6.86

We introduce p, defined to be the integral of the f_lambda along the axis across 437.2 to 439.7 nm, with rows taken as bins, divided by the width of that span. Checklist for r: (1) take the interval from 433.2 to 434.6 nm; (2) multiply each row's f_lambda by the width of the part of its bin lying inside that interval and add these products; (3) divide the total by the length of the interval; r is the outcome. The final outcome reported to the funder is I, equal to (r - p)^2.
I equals 0.12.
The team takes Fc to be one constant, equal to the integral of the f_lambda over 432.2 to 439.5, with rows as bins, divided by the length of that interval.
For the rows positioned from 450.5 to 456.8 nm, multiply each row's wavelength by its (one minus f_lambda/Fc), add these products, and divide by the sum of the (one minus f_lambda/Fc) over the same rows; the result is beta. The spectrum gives 454.48 nm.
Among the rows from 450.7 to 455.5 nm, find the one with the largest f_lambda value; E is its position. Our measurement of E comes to 451.675 nm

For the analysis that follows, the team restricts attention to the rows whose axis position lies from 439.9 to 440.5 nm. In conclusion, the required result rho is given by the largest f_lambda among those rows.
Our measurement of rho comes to 6.96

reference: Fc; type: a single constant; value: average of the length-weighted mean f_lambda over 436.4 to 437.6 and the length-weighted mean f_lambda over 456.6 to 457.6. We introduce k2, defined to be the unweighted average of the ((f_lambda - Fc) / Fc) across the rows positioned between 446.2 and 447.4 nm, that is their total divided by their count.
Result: -0.03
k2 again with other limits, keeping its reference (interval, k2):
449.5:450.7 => 0.02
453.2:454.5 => -0.01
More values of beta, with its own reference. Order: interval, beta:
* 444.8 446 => 445.41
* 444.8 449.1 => 446.97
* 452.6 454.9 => 453.80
